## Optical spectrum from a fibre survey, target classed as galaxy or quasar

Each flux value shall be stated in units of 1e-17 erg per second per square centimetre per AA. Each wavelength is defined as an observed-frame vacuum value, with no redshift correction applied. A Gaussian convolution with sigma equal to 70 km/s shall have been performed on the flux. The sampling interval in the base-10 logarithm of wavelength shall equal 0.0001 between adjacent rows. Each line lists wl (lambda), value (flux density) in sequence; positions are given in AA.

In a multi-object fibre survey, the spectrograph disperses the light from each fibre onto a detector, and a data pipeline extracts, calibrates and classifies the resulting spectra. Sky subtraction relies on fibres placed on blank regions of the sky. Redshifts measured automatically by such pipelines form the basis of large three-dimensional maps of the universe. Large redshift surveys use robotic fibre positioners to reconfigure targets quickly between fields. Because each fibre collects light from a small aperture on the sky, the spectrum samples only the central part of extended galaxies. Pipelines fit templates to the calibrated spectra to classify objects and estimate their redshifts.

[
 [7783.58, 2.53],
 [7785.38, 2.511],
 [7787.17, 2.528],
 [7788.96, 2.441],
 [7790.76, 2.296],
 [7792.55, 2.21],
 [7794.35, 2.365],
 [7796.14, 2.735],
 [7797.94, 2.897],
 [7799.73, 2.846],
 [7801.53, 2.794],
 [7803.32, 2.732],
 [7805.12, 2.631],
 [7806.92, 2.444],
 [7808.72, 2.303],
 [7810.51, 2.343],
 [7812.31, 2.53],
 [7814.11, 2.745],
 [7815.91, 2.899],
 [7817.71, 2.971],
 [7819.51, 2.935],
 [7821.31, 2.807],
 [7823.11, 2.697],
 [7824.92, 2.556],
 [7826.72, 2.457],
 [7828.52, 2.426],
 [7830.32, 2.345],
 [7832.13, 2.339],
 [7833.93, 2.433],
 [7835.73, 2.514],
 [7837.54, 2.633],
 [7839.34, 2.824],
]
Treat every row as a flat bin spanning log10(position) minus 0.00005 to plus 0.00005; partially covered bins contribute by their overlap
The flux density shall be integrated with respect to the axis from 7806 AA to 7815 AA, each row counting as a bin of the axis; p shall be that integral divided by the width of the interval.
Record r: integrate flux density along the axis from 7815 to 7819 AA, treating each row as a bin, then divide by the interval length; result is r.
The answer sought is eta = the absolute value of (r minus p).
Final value 0.46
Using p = 2.47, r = 2.9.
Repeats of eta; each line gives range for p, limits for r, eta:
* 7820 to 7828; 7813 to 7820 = 0.24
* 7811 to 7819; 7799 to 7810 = 0.16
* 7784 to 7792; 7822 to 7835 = 0.03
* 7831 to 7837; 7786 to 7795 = 0.06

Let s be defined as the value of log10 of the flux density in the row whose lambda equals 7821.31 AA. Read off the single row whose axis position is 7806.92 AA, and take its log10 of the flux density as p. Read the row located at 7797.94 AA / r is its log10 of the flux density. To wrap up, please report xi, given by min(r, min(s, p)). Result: 0.388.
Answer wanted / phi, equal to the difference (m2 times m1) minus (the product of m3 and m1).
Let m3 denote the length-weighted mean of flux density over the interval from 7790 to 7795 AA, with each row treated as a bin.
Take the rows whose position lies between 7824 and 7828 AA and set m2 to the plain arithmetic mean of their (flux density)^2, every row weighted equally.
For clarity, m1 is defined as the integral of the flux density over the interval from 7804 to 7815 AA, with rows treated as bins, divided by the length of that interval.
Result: 10.0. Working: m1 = 2.50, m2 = 6.3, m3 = 2.3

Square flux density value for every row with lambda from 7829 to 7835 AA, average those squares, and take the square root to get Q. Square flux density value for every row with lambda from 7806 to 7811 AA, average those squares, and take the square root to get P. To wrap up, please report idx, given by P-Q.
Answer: 0.0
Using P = 2.36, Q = 2.37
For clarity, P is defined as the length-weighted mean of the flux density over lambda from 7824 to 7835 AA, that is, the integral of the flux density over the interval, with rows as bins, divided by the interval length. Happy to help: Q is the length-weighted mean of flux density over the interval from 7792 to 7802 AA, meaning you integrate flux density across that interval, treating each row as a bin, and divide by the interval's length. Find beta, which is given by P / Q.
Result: 0.92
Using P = 2.43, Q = 2.65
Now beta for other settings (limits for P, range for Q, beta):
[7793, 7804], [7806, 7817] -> 1.06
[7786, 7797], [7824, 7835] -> 1.00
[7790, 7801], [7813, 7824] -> 0.91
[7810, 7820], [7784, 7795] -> 1.14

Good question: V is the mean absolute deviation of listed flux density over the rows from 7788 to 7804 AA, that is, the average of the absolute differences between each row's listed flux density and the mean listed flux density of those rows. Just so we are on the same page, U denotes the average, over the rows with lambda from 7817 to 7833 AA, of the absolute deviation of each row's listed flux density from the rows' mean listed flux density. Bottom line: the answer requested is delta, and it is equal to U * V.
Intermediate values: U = 0.211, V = 0.233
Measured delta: 0.049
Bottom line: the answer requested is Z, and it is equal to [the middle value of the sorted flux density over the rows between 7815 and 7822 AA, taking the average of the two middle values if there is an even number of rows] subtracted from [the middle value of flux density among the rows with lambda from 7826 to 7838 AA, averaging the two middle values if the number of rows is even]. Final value -0.48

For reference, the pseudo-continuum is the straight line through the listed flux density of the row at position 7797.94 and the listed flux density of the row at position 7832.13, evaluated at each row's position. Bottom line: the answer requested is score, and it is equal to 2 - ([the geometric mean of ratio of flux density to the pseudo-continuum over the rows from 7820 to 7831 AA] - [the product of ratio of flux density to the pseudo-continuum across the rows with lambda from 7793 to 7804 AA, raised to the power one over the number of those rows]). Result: 1.9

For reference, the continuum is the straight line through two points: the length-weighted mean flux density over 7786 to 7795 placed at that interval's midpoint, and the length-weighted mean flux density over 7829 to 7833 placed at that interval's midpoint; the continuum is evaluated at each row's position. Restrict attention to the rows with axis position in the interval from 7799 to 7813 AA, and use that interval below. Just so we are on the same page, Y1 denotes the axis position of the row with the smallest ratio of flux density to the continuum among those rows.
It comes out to 7808.72 AA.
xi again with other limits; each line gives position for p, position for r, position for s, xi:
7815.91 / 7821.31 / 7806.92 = 0.388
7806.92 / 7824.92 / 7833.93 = 0.386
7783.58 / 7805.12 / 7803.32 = 0.403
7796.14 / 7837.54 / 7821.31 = 0.420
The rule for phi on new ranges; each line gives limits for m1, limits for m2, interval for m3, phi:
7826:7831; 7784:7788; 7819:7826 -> 8.7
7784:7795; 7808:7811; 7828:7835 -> 7.2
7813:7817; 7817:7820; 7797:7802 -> 16.5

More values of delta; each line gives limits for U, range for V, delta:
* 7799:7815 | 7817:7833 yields 0.036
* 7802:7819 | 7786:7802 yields 0.043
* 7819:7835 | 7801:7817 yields 0.030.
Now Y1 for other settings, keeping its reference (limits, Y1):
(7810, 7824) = 7810.51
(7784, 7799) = 7792.55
